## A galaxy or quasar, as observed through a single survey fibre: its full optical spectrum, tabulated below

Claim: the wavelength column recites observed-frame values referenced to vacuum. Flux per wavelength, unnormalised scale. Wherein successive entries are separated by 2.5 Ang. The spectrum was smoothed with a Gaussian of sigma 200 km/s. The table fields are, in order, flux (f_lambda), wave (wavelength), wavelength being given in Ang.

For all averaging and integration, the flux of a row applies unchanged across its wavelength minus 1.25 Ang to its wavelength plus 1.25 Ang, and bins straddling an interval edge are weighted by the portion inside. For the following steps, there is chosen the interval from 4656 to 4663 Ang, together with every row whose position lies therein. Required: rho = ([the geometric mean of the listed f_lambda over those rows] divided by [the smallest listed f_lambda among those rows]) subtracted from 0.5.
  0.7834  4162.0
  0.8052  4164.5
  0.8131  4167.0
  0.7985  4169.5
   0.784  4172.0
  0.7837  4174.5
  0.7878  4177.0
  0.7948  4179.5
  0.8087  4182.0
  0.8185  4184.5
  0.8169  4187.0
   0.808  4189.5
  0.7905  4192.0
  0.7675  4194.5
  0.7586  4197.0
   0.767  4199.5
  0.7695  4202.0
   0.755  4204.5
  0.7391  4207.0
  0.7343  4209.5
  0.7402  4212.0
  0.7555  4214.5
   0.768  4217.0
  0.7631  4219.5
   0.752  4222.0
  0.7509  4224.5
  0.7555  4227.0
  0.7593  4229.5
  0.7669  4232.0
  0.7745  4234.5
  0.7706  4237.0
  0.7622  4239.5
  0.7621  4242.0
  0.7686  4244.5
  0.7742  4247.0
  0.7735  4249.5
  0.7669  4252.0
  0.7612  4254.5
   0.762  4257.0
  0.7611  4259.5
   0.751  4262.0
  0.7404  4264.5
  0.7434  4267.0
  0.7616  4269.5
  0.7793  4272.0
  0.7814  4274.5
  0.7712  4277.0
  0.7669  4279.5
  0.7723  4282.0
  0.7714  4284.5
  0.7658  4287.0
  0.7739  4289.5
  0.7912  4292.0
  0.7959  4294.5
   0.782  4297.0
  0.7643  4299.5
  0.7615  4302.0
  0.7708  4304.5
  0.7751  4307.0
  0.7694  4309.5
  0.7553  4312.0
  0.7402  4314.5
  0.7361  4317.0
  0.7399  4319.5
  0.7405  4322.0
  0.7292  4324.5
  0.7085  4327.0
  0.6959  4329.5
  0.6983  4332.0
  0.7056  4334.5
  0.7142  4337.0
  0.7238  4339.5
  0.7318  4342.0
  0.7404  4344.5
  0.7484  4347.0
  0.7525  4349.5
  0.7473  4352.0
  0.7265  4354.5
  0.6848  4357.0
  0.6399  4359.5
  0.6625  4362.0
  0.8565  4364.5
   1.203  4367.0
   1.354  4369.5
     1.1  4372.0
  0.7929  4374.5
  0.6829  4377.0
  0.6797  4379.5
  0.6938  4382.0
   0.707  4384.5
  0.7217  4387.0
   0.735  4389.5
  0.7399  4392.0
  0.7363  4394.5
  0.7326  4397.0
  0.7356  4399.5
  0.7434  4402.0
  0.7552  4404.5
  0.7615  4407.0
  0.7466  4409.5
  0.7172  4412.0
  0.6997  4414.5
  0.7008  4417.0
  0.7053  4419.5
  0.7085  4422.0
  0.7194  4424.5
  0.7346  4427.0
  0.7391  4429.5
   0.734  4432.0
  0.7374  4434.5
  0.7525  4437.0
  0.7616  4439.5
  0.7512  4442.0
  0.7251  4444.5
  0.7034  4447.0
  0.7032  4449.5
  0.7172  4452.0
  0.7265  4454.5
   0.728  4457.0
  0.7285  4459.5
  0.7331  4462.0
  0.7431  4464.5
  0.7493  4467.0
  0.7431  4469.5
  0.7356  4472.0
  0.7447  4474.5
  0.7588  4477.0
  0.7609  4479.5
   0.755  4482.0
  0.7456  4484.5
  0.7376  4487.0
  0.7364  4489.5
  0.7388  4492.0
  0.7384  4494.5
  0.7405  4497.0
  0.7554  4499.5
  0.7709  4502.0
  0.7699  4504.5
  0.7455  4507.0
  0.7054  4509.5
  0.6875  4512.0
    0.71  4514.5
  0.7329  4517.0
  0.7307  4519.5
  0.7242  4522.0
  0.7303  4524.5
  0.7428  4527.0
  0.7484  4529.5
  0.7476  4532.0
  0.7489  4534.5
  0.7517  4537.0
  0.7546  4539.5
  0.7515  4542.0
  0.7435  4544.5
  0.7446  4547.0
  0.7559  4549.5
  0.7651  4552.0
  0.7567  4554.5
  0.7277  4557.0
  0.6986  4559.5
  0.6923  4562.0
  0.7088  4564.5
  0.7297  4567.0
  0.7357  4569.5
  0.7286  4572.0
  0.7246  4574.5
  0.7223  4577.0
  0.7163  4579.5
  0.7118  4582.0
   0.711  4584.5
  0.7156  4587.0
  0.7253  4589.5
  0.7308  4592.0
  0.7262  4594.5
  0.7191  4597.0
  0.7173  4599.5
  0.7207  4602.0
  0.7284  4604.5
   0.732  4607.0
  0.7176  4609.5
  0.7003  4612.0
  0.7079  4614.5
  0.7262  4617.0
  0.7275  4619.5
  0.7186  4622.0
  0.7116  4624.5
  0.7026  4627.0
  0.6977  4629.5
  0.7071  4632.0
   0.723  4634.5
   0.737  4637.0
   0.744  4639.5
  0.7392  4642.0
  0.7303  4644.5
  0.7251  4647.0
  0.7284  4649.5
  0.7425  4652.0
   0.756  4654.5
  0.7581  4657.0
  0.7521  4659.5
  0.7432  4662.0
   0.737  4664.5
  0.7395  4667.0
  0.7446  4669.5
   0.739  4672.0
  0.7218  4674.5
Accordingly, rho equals -0.511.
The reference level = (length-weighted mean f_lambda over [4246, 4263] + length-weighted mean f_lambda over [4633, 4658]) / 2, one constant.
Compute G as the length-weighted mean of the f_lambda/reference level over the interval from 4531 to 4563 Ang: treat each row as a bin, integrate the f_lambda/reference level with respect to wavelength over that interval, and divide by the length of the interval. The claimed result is 0.99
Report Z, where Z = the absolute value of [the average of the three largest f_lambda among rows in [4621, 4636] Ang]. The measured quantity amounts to 0.718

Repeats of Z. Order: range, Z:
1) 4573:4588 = 0.721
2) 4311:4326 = 0.745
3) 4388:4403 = 0.740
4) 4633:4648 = 0.740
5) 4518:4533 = 0.746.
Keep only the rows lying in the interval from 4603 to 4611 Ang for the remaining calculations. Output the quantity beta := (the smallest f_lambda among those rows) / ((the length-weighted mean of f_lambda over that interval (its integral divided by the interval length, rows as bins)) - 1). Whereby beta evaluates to -2.61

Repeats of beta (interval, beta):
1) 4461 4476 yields -2.84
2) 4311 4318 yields -2.87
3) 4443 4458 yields -2.49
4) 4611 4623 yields -2.47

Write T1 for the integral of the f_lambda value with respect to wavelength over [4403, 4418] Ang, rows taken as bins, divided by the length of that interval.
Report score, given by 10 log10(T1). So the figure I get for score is -1.36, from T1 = 0.731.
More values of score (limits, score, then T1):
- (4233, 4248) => -1.14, 0.769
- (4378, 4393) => -1.48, 0.712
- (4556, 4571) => -1.45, 0.715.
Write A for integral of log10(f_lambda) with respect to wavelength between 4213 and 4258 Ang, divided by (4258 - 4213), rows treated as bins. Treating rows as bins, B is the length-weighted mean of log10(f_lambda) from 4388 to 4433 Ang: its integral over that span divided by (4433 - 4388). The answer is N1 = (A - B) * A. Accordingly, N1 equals -0.0023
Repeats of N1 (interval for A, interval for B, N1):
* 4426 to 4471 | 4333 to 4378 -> 0.0044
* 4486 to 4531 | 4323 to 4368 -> 0.0003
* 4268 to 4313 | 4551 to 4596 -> -0.0032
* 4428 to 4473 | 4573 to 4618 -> -0.0011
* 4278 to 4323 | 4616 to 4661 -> -0.0024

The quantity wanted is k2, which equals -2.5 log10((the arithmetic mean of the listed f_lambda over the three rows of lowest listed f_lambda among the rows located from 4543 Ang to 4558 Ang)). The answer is 0.329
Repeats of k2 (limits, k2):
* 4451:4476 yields 0.351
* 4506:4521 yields 0.386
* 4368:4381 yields 0.359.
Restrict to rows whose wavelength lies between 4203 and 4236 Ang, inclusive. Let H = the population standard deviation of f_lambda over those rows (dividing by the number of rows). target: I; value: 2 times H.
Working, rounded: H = 0.011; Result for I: 0.023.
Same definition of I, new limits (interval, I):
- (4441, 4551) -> 0.035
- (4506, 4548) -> 0.037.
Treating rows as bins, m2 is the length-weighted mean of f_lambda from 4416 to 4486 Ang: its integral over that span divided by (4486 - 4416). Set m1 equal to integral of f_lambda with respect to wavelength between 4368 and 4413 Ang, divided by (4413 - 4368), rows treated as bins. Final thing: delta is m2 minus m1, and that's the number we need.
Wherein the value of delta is -0.054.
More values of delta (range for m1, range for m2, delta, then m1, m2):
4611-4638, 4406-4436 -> 0.011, 0.71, 0.725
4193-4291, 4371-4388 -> 0.002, 0.76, 0.764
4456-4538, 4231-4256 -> 0.028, 0.74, 0.768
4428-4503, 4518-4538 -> 0.001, 0.74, 0.740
